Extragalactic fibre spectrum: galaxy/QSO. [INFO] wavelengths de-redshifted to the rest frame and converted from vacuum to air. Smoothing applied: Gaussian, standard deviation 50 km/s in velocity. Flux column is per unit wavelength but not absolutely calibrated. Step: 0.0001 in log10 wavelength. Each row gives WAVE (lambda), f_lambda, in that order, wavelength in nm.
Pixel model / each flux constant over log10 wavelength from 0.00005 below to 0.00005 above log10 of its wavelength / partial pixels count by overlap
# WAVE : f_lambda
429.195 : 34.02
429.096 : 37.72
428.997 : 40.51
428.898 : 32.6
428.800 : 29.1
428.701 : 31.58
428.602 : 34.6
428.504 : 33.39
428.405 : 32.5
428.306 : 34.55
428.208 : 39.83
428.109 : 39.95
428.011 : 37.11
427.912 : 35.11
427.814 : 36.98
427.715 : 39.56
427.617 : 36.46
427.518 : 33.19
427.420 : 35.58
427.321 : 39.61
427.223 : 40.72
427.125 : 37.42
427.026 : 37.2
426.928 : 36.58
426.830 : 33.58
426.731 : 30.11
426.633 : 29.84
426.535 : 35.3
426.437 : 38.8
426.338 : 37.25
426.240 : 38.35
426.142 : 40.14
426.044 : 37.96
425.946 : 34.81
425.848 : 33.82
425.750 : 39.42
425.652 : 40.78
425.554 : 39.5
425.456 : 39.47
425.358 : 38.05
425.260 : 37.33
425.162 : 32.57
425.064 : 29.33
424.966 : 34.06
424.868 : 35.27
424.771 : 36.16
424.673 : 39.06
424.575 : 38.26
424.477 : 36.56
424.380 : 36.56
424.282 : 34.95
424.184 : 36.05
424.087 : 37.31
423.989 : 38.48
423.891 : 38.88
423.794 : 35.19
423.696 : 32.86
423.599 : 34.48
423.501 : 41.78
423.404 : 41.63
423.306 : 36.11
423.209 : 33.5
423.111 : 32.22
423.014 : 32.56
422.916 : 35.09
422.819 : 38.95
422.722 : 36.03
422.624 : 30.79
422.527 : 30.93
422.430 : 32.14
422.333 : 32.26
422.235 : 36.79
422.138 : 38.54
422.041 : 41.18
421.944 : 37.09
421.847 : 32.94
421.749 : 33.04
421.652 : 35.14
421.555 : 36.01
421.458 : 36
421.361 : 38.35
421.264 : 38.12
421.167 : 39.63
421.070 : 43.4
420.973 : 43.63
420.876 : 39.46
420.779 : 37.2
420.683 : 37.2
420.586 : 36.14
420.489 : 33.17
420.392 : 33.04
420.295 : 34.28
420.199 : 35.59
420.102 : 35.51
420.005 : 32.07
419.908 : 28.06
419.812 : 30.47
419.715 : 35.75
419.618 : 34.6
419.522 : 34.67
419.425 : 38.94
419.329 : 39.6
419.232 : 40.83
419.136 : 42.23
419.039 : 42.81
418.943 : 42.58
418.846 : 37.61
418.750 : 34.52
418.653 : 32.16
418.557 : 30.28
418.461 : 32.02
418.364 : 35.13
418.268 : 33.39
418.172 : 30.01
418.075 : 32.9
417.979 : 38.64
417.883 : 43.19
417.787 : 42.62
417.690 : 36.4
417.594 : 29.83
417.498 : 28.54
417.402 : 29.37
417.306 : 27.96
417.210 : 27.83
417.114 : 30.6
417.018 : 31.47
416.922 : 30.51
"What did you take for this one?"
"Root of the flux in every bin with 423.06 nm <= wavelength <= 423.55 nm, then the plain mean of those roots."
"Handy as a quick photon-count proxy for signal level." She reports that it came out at 6.08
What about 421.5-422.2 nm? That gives 6.02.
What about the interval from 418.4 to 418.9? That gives 5.77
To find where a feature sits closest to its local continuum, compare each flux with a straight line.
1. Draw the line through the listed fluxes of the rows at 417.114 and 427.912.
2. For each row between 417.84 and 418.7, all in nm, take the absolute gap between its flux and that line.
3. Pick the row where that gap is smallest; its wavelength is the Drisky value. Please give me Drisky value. 418.461 nm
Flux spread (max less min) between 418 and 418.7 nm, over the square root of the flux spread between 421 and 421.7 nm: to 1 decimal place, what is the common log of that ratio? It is 0.3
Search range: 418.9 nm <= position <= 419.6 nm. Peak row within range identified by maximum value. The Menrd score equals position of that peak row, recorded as 419.039 nm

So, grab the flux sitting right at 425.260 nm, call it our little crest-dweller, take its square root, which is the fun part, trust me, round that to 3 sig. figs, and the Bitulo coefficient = 6.11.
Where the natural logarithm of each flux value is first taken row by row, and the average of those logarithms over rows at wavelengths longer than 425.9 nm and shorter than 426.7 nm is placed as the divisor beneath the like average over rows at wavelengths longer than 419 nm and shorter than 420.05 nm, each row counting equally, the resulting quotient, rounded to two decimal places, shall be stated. 1.00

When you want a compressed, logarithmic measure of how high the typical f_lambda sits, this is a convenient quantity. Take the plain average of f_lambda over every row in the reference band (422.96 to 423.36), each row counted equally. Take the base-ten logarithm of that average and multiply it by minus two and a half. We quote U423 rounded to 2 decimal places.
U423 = -3.82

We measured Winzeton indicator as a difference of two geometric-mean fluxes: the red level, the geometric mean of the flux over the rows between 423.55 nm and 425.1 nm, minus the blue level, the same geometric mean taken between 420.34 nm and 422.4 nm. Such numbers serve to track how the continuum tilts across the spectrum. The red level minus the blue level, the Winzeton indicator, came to -1.2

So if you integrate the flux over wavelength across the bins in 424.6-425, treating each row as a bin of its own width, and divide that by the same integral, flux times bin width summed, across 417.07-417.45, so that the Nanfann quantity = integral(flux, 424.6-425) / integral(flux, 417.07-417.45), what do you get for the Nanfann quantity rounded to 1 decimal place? 1.3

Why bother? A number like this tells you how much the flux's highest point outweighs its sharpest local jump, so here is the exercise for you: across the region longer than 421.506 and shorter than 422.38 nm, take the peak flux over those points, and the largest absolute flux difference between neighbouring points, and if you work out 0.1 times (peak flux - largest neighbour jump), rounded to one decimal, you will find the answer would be 3.7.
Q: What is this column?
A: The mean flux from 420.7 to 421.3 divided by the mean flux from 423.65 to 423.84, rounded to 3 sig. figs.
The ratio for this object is 1.18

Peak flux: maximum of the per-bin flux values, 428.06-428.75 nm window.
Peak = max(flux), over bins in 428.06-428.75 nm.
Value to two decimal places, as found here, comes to 39.95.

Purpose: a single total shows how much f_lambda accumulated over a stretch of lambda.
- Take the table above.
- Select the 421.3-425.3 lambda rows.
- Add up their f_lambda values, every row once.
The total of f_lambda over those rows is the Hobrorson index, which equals 1462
